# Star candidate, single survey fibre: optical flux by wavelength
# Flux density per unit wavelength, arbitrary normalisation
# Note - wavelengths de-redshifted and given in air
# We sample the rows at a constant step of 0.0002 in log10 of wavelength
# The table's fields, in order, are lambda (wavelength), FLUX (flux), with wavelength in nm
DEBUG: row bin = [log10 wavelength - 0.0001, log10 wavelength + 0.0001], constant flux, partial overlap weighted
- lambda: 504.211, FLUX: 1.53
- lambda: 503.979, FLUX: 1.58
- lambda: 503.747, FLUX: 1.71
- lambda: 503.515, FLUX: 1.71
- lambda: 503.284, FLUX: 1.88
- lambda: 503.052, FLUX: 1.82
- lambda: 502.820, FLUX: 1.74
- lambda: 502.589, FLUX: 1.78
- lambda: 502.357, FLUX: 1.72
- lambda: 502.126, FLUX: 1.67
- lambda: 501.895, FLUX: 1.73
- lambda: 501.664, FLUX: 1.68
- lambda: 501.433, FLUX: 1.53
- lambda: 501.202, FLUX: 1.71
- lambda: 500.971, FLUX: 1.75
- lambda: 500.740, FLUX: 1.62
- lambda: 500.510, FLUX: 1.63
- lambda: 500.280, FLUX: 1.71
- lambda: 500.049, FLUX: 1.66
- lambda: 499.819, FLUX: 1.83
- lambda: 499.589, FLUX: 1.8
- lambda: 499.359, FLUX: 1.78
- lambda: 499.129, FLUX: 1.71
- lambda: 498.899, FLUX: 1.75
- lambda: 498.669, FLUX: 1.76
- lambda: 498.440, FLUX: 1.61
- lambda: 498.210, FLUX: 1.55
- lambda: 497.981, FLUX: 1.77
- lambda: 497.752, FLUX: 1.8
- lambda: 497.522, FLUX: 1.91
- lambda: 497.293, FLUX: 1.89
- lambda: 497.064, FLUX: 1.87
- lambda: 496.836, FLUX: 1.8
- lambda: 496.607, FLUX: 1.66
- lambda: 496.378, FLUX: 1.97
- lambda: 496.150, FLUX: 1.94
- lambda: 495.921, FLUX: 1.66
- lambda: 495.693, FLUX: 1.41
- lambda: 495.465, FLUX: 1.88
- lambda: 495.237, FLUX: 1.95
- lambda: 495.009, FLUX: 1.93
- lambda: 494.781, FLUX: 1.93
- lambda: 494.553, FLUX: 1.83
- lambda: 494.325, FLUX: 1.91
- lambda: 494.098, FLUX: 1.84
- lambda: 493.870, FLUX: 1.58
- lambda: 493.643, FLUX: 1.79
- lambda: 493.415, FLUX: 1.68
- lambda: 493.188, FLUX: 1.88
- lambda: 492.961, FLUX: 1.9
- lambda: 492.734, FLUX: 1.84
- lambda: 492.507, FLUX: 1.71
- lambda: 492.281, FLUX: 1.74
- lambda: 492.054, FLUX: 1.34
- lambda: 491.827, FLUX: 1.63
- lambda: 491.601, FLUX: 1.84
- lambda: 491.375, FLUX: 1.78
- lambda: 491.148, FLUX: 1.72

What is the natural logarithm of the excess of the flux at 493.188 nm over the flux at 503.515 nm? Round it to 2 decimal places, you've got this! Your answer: -1.77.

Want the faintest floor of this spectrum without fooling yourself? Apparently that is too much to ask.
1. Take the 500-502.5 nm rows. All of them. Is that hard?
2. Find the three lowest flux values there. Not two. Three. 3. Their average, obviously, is 1.59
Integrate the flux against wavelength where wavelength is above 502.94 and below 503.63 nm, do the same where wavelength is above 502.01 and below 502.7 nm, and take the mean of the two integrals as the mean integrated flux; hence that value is 1.22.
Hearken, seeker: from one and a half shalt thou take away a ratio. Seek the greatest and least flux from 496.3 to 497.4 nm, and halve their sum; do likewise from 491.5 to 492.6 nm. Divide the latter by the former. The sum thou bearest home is 0.624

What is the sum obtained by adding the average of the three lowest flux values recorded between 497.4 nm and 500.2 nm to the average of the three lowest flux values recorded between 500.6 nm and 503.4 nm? 3.21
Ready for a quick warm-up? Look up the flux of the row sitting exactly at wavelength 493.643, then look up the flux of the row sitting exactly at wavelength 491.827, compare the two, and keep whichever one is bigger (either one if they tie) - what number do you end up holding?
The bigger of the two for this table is 1.79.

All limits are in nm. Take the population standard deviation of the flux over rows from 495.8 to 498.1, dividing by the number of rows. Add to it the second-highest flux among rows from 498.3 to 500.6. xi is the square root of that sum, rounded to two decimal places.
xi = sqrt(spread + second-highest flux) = 1.38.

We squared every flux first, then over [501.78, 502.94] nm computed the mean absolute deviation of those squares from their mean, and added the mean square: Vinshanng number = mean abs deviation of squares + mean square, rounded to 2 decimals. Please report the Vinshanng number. 3.08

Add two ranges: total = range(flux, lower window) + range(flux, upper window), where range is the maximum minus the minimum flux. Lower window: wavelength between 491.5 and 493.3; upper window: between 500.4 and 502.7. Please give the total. 0.81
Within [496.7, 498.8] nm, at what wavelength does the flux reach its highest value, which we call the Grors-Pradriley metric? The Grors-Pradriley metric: 497.522 nm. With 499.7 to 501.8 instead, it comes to 499.819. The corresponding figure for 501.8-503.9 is 503.284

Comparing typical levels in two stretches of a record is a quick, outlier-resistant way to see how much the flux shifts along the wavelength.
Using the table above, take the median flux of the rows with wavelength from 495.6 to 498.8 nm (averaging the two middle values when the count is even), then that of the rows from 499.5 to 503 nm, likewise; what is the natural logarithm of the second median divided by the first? -0.04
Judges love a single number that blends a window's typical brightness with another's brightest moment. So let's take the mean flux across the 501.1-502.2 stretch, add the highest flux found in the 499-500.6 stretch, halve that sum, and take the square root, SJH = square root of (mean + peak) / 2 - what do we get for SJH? 1.32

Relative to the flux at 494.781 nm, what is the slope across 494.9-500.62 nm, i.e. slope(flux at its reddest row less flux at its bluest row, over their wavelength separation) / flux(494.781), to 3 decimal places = -0.028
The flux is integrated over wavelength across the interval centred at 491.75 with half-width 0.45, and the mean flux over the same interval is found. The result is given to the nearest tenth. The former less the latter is -0.2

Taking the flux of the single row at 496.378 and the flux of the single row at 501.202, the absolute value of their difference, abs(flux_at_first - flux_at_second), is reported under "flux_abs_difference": 0.26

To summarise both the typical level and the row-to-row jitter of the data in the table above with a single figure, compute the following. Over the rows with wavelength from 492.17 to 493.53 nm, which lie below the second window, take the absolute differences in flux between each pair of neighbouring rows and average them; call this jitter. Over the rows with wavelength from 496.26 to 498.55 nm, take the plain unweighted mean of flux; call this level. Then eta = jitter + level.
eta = 1.87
